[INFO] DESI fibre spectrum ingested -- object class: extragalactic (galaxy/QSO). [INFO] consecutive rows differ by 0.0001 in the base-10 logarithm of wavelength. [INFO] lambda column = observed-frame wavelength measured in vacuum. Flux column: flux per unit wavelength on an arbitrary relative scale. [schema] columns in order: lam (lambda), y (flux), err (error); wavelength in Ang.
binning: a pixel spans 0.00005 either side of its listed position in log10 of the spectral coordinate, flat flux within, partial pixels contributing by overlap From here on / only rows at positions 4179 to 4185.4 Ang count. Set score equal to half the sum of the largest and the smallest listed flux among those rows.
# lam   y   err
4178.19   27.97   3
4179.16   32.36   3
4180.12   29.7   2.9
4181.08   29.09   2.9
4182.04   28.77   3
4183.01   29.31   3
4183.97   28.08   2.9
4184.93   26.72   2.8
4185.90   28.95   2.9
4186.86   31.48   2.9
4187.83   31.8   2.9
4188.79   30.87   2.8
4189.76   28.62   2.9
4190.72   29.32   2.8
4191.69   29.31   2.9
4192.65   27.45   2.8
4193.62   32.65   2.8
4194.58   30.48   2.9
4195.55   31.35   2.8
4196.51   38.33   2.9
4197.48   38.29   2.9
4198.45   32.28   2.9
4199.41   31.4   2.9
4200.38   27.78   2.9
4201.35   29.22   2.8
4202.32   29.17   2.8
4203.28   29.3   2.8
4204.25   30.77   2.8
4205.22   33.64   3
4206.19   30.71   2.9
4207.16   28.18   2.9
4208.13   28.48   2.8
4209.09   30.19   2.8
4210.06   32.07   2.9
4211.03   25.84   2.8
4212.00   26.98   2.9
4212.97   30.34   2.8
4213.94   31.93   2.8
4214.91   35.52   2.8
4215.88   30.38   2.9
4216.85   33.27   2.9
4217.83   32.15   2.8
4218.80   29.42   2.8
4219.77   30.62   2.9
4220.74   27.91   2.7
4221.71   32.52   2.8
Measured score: 29.5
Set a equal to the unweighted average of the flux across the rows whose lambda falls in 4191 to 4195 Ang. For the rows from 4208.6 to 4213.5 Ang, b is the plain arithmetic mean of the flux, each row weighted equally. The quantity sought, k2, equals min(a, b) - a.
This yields -0.9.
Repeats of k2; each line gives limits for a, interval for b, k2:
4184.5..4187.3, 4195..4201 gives 0.0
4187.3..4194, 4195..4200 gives 0.0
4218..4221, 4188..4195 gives 0.0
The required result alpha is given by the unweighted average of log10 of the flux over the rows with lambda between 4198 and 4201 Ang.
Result 1.48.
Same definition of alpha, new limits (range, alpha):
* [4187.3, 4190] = 1.48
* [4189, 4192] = 1.46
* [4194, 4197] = 1.52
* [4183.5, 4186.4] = 1.45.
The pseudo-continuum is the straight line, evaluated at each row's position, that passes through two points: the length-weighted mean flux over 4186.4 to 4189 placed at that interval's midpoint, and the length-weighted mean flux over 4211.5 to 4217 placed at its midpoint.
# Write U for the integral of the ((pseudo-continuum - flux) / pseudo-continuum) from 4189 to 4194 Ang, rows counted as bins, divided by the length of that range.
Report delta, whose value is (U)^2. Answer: 0.004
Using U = 0.06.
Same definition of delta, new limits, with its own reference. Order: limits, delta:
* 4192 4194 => 0.002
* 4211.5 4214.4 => 0.003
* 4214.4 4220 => 0.000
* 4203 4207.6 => 0.001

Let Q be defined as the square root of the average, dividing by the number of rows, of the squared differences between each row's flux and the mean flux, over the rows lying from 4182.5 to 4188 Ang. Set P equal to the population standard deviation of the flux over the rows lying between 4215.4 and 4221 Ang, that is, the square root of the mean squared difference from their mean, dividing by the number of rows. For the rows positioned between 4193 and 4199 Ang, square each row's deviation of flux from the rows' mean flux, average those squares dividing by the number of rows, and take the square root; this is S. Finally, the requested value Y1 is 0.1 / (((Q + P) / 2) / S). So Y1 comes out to 0.18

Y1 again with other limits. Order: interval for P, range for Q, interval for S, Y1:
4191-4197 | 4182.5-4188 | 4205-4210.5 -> 0.07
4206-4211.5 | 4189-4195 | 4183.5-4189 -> 0.10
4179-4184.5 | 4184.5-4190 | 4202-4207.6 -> 0.11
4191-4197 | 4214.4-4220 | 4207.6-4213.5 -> 0.08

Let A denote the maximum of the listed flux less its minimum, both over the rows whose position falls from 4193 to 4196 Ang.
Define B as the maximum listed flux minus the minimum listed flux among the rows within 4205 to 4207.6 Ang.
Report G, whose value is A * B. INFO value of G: 12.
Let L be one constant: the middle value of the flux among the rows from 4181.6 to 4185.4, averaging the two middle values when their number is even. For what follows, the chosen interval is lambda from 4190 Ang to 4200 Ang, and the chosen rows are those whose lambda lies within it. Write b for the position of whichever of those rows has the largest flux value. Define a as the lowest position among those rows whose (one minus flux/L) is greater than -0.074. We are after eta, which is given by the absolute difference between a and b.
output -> 5.8 Ang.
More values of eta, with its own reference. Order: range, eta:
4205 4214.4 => 1.9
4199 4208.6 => 4.8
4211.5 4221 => 2.9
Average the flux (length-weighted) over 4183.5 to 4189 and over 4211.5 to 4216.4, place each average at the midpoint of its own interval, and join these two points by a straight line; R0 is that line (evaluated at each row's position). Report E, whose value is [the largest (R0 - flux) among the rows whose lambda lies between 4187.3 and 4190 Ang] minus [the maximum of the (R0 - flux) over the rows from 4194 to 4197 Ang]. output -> 1.6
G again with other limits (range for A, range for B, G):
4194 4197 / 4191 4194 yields 41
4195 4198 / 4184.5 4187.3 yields 33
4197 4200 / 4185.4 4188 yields 20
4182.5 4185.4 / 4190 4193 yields 5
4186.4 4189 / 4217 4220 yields 3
